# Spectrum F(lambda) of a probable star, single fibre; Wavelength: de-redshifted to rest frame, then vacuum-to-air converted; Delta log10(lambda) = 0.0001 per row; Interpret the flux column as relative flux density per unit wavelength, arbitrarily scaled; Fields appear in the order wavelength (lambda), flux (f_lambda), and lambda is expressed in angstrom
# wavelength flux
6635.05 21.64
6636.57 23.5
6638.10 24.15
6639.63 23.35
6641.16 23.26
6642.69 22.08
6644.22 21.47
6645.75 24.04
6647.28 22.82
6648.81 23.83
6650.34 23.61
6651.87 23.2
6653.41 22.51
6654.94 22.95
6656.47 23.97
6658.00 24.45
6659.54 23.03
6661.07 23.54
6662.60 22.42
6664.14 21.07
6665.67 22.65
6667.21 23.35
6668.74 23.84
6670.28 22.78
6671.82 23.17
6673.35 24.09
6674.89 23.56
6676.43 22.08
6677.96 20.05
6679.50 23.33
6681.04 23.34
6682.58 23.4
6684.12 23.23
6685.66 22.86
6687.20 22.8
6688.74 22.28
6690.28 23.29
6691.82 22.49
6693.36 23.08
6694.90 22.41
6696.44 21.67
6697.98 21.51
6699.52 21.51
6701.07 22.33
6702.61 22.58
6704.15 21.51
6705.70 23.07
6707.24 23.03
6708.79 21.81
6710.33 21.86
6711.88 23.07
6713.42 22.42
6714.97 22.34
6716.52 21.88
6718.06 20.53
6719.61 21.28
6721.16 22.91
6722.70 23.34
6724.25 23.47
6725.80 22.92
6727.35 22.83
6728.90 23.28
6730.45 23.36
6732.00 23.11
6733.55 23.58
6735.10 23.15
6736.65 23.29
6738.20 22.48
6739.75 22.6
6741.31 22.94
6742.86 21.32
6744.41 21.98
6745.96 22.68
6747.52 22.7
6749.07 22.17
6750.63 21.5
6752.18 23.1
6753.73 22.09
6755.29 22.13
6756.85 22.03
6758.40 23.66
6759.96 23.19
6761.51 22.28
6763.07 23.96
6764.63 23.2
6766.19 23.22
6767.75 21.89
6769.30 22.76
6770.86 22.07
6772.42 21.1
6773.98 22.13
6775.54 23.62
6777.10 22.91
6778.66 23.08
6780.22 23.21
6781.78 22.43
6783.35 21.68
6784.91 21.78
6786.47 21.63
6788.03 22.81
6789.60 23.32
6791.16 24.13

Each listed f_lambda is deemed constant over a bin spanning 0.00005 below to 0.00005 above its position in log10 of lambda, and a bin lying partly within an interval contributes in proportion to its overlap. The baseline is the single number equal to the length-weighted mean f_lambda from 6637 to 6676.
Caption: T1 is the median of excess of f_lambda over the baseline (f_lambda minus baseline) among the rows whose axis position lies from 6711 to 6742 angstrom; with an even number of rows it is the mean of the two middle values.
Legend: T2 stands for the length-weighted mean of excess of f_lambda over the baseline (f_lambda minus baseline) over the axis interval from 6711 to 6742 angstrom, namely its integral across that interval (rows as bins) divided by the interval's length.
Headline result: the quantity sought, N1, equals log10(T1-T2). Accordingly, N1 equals -0.71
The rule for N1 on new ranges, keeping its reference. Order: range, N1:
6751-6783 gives -0.79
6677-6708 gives -0.69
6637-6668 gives -0.86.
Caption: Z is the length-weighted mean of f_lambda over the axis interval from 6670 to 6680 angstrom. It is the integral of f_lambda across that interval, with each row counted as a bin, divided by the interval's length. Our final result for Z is 22.7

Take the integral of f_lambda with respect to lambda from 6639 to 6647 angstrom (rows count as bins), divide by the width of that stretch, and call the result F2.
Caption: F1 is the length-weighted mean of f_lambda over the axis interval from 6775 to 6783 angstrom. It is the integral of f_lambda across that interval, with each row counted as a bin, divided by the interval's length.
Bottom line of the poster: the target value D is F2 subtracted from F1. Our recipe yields 0.12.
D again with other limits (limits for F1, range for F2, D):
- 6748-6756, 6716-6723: 0.30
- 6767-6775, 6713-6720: 0.39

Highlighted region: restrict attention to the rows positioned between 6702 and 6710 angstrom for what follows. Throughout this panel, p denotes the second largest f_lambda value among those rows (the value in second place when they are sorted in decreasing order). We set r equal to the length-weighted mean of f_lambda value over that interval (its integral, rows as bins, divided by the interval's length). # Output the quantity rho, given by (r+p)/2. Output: 22.70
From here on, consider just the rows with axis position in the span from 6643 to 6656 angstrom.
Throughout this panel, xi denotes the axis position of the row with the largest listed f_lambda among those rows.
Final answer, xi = 6645.75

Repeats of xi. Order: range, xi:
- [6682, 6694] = 6682.58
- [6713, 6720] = 6713.42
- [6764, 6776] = 6775.54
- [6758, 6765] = 6763.07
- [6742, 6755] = 6752.18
